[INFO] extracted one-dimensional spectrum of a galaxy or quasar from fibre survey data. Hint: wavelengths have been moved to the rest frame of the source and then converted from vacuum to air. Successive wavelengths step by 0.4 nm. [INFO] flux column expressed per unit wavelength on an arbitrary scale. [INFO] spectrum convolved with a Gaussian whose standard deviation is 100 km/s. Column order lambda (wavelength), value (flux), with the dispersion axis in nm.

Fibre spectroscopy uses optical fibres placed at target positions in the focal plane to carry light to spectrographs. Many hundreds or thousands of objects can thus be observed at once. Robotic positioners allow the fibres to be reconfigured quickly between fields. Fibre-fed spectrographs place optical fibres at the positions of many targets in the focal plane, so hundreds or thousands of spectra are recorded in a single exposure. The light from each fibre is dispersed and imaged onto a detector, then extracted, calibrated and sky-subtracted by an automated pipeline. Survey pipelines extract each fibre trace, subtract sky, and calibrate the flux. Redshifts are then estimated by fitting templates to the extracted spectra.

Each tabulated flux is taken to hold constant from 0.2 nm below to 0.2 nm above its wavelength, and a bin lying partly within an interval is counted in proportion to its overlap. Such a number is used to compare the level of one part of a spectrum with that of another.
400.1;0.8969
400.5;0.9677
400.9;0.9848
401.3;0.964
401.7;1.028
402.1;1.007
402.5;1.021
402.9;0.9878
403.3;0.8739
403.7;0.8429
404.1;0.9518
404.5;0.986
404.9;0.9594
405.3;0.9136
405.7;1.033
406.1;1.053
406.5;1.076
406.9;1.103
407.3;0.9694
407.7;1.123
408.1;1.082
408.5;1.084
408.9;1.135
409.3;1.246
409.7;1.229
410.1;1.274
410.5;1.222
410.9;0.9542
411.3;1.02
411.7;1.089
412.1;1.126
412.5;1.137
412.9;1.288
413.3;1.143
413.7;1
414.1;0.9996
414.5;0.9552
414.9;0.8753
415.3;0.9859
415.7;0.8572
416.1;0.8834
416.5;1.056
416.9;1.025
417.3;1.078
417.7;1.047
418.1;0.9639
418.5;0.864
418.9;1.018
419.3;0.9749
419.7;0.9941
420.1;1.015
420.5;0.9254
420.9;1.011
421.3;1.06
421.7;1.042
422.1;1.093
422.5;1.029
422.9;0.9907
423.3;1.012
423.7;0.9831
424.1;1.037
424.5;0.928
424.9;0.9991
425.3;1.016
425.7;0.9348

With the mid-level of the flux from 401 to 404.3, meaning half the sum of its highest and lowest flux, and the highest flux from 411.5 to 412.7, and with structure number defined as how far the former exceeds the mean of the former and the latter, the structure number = -0.10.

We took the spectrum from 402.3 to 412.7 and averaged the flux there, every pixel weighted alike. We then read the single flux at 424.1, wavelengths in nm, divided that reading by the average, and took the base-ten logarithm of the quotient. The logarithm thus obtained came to -0.008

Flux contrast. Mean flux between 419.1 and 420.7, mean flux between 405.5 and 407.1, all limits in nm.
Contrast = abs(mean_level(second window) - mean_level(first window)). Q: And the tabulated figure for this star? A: 0.09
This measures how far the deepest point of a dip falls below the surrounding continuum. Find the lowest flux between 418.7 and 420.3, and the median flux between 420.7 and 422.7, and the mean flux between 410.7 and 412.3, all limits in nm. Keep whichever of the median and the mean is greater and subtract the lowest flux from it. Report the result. 0.072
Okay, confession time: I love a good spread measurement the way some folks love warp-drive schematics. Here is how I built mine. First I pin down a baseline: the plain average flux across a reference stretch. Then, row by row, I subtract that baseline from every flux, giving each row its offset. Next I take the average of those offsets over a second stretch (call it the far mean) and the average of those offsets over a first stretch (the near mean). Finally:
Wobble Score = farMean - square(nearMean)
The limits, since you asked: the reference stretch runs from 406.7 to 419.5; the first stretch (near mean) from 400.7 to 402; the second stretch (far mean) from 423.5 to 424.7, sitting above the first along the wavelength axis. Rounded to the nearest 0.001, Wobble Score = -0.078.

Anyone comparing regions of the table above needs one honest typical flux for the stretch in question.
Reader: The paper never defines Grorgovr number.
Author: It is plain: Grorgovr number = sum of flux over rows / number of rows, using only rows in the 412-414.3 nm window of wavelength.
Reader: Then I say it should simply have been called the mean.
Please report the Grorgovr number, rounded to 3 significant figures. 1.12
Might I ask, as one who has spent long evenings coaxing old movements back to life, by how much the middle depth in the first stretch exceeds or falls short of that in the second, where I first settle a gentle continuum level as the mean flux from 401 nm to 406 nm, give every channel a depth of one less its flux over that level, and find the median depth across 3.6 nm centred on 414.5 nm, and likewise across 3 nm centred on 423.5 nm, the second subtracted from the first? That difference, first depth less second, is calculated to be 0.02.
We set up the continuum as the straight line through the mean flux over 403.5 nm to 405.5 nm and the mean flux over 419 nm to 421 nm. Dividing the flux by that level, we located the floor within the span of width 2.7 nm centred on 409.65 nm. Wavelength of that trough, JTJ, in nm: 410.9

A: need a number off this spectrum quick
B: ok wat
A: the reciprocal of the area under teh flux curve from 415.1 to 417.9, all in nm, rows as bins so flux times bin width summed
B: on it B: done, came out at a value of 0.36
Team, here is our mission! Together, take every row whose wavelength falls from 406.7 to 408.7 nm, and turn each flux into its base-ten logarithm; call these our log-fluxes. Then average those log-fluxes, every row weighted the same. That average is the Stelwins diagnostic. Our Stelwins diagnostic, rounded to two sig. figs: 0.030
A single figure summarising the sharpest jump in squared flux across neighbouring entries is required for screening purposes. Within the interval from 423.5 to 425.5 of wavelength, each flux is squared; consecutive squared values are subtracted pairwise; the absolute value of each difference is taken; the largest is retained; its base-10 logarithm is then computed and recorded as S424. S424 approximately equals -0.7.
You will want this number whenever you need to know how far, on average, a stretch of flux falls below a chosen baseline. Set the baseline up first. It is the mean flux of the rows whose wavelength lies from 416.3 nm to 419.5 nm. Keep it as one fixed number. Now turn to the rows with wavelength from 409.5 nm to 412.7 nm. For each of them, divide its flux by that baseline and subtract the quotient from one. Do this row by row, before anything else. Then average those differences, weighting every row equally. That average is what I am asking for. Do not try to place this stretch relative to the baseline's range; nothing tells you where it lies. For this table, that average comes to -0.13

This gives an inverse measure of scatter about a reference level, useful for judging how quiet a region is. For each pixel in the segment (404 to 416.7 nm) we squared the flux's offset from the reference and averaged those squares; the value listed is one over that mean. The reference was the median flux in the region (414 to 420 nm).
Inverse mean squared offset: 55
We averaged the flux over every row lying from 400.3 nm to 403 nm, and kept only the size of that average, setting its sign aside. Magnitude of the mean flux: 0.99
